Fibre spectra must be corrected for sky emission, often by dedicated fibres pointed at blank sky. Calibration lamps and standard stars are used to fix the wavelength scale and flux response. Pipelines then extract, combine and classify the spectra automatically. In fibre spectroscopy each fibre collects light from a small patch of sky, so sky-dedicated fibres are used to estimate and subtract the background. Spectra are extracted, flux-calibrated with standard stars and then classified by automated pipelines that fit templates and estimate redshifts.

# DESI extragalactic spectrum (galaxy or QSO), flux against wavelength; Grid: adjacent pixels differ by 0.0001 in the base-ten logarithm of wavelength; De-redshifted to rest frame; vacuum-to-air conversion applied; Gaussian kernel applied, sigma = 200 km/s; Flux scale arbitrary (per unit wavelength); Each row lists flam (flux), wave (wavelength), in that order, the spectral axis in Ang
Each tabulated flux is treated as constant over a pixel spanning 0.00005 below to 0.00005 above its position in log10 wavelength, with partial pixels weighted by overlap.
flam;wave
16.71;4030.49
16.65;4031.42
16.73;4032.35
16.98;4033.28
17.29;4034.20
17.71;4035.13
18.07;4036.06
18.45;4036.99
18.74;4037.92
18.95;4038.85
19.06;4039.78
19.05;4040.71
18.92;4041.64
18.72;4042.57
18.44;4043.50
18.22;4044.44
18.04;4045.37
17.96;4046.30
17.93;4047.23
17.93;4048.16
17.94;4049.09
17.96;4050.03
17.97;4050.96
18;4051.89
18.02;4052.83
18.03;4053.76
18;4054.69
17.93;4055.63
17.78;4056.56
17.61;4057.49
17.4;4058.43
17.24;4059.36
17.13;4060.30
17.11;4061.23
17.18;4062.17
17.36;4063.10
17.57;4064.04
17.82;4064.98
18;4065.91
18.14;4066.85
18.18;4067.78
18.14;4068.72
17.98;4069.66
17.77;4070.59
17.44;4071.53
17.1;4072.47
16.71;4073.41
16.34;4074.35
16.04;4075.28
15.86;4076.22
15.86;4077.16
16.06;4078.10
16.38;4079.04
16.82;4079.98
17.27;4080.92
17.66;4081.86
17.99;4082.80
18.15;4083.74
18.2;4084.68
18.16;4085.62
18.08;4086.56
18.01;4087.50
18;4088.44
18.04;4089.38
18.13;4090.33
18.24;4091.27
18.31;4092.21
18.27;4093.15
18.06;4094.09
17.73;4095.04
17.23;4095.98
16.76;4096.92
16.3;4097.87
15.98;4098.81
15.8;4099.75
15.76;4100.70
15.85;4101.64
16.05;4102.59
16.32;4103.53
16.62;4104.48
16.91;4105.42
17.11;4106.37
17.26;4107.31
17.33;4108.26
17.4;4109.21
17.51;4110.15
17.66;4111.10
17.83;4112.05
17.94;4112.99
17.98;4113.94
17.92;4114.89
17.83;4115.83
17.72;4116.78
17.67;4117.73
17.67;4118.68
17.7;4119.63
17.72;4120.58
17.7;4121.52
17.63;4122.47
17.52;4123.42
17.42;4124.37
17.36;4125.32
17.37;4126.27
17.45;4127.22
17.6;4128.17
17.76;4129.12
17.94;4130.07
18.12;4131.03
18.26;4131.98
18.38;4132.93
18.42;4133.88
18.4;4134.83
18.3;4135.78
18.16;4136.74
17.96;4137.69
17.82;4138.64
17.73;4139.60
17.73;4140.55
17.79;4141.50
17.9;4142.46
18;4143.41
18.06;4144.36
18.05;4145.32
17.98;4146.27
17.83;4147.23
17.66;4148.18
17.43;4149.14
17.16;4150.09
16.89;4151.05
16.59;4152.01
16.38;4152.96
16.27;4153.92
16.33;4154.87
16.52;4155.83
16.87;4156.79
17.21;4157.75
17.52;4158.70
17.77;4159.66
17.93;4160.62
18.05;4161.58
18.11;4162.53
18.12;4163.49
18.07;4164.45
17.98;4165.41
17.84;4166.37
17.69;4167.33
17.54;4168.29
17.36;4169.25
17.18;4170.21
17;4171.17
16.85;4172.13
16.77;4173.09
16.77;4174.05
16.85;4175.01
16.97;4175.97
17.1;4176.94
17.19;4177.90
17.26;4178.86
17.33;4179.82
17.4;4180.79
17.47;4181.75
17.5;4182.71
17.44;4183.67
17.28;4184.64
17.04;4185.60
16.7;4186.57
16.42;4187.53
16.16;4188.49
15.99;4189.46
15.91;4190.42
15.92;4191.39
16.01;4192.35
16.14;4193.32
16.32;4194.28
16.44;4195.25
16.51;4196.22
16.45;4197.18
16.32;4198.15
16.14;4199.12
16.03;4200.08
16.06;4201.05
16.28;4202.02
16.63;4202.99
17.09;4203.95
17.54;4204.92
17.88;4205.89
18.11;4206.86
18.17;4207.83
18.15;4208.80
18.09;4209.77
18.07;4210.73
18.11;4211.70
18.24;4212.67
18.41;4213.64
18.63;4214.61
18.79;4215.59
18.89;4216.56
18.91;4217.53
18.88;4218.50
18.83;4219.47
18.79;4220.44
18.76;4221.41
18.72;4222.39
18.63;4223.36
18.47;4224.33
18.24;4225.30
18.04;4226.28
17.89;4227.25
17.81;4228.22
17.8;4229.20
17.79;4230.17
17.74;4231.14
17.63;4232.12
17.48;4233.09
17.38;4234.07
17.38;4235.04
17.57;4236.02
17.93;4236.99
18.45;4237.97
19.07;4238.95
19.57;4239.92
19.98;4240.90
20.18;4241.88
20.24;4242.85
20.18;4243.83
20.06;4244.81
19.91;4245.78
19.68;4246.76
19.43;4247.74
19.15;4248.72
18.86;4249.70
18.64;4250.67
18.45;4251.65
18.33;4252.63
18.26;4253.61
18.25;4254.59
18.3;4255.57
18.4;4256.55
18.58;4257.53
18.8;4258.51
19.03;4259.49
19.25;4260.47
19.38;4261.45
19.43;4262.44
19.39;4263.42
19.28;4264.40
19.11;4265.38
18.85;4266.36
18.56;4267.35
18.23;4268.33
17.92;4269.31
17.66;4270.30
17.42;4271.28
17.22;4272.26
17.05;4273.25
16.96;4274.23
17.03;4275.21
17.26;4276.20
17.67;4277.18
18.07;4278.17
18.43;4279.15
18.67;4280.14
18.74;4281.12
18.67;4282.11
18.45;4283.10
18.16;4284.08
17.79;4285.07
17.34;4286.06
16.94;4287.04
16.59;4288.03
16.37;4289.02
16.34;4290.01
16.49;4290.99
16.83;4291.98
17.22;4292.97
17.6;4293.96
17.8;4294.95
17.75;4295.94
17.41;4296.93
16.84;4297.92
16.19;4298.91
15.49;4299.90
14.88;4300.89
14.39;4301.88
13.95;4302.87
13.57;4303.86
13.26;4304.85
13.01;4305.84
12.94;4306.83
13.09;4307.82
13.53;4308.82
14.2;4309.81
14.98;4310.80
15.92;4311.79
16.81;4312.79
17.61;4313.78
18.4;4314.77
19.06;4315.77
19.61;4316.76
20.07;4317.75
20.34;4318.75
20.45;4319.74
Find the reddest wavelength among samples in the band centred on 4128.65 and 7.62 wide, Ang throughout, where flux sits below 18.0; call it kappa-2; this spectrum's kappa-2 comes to 4130.07 Ang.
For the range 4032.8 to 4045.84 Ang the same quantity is 4035.13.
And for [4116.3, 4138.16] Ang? 4137.69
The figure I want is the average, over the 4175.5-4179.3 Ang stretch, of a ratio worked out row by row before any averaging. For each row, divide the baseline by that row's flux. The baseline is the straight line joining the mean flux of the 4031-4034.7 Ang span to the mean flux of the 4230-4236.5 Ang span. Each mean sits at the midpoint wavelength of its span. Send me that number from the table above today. 1.01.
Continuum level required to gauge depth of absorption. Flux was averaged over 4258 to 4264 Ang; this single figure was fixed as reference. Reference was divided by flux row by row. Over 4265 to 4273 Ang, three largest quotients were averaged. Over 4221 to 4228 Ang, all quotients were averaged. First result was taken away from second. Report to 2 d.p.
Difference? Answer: -0.06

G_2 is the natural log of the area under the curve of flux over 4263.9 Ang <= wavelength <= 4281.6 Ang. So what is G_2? 5.765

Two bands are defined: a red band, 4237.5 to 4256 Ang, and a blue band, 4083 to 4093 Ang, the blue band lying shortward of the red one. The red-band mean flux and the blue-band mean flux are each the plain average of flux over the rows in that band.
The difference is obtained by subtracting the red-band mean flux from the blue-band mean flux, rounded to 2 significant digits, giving -1.1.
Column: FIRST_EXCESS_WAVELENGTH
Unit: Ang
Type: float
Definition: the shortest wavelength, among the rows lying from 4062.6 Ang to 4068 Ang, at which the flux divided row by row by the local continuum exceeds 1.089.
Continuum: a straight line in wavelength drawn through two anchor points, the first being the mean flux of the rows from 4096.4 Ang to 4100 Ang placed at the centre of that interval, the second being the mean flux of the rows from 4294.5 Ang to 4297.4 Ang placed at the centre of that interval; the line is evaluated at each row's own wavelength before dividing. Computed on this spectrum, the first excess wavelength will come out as 4064.04 Ang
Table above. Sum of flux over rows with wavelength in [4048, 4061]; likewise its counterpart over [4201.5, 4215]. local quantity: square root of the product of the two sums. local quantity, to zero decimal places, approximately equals 249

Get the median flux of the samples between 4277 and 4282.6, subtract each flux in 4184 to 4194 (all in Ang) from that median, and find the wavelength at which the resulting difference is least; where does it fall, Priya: 4184.64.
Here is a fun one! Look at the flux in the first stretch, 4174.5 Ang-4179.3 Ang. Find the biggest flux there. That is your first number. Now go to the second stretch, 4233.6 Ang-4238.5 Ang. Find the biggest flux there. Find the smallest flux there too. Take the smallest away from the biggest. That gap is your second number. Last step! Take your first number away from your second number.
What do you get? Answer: -16.2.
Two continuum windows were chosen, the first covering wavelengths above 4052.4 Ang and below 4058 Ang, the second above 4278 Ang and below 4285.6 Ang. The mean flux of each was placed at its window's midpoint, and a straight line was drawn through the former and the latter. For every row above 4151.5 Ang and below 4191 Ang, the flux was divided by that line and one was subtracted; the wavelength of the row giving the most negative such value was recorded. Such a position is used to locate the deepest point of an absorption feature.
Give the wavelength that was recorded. 4190.42 Ang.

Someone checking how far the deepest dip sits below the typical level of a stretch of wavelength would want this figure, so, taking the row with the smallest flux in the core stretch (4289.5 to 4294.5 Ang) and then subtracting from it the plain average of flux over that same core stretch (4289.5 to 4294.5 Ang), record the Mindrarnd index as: -0.56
